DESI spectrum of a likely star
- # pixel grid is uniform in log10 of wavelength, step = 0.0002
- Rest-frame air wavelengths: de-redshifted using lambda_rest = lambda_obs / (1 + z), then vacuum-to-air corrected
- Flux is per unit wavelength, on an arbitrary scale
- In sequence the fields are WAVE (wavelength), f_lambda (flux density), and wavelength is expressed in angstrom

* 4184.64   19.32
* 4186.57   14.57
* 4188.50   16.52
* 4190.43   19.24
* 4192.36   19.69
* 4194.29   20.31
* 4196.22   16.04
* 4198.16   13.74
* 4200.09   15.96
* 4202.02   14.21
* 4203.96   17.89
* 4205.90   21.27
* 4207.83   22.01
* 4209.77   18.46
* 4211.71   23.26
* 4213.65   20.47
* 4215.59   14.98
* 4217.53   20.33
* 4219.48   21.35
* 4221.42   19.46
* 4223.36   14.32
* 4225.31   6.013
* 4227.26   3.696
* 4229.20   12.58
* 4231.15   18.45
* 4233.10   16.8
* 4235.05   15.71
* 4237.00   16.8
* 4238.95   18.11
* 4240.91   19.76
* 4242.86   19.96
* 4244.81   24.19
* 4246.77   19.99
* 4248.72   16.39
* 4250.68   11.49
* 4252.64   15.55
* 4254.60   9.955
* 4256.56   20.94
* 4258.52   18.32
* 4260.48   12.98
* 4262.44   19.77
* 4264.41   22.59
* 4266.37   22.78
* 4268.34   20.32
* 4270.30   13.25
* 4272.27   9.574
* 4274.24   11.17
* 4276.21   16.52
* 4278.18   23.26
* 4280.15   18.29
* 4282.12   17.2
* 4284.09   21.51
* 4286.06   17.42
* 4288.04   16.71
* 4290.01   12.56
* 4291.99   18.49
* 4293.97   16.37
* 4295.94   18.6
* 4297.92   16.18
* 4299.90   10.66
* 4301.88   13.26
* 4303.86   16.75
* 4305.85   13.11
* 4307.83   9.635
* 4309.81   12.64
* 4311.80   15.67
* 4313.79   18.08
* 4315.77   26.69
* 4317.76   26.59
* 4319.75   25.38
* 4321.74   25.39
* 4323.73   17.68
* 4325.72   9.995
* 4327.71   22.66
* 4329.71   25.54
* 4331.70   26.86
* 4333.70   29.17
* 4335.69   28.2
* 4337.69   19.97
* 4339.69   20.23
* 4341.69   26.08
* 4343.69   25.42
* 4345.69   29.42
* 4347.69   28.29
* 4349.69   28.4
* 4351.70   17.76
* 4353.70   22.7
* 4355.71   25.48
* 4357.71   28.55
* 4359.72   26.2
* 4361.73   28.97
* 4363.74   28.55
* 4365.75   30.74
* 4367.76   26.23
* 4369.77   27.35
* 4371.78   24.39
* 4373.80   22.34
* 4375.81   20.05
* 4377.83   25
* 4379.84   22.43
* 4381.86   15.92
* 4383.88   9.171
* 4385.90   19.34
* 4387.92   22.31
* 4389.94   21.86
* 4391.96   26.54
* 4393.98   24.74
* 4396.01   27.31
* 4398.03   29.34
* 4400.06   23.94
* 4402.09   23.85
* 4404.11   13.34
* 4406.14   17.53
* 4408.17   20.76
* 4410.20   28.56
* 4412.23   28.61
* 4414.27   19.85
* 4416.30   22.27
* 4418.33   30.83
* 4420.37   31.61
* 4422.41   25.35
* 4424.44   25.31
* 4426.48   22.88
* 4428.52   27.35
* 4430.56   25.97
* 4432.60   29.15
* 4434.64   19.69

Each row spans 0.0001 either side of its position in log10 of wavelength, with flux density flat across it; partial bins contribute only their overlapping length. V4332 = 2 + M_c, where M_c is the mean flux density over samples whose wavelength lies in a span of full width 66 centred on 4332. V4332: 24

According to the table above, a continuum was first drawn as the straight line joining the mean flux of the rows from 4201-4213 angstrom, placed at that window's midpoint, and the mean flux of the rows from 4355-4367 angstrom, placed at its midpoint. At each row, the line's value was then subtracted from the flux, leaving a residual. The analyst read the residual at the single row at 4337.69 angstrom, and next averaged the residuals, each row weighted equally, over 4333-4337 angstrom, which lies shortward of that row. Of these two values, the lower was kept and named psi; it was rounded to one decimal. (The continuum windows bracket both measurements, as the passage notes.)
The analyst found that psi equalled -6.8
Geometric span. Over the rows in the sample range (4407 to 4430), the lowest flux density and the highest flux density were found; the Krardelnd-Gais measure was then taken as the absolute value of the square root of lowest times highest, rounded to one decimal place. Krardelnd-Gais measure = 25.0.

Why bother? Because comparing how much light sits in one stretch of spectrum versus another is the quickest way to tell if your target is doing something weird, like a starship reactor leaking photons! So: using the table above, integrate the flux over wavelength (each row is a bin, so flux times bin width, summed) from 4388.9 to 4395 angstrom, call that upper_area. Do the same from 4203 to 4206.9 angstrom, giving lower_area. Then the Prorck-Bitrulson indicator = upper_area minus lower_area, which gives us 72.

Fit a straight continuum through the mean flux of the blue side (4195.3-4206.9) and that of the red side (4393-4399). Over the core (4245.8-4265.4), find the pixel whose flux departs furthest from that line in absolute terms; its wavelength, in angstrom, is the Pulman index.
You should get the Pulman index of 4254.60 angstrom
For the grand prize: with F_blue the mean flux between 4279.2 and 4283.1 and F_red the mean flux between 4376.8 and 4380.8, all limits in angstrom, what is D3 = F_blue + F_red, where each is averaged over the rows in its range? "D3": 41.5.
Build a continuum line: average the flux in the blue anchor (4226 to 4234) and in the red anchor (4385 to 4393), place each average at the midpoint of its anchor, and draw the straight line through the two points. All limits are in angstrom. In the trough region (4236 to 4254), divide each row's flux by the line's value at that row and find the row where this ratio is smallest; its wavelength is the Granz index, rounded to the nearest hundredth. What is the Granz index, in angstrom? 4250.68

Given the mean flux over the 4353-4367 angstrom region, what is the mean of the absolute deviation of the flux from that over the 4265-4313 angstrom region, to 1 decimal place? 11.4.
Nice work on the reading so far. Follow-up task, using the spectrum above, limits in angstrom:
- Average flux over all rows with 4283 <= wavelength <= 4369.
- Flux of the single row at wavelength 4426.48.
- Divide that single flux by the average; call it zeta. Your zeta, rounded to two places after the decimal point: 1.06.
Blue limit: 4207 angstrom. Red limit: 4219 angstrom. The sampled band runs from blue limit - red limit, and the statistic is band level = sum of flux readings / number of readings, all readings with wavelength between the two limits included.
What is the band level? 19.9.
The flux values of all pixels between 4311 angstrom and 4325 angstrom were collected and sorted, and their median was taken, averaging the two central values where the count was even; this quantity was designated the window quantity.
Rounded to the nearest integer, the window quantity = 25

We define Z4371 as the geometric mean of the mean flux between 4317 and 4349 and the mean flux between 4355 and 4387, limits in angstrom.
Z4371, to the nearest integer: 24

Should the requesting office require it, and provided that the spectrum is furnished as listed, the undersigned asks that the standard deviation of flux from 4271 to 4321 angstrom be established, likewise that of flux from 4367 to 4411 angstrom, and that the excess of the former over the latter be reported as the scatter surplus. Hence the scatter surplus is -0.1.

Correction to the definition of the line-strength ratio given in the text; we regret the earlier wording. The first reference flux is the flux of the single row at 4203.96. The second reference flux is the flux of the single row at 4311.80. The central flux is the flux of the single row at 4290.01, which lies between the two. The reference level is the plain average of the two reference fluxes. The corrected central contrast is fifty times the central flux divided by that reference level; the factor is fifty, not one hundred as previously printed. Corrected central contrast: 37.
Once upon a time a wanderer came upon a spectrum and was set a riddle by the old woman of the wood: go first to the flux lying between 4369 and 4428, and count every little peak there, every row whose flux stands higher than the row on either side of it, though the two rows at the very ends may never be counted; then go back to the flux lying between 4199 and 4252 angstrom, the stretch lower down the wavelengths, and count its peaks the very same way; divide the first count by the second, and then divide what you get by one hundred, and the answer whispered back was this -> 0.012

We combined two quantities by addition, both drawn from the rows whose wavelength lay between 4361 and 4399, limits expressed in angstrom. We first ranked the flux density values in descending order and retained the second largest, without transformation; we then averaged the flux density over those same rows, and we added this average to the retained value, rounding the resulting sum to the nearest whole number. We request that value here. 53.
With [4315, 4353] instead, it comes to 53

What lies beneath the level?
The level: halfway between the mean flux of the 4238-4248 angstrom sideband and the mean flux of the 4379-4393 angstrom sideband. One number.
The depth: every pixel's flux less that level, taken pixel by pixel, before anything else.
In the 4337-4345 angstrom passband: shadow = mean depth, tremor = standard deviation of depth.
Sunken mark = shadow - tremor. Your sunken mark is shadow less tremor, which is 0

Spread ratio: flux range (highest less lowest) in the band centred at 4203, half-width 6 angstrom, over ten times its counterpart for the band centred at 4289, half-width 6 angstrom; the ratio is 0.09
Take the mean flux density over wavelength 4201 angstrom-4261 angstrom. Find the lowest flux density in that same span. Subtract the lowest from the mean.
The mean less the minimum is 13.3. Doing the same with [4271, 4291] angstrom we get 6.8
